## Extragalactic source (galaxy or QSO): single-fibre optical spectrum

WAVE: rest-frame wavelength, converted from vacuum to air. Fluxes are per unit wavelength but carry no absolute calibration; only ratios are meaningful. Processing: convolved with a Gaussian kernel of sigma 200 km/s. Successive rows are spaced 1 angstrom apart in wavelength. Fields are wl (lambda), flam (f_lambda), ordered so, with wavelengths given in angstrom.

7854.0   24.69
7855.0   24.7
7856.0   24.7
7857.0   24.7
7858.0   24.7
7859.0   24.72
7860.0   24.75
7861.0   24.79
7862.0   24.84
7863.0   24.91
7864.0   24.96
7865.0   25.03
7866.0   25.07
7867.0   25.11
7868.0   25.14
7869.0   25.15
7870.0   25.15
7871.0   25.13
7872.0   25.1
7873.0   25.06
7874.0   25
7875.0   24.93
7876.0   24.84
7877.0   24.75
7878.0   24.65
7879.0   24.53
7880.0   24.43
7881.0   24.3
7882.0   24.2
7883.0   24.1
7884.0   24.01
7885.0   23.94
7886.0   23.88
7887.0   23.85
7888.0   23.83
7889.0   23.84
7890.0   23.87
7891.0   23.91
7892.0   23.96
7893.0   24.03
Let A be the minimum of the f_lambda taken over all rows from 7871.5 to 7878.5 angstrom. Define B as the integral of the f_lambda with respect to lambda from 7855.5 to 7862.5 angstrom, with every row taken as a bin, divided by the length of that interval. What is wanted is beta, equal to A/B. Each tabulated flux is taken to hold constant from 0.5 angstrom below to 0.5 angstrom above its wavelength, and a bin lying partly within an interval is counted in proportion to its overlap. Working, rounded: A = 24.65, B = 24.7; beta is 1.00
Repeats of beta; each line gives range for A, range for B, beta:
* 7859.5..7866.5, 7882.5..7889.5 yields 1.03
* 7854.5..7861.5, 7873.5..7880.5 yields 1.00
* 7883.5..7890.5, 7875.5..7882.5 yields 0.97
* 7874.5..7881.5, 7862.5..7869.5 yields 0.97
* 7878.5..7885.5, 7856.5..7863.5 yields 0.97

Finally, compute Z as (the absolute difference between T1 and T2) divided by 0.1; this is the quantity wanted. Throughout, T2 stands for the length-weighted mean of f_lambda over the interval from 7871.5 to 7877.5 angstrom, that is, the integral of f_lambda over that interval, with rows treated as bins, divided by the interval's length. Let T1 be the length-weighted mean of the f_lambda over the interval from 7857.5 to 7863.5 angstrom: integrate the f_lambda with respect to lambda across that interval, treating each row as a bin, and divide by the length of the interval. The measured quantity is 1.6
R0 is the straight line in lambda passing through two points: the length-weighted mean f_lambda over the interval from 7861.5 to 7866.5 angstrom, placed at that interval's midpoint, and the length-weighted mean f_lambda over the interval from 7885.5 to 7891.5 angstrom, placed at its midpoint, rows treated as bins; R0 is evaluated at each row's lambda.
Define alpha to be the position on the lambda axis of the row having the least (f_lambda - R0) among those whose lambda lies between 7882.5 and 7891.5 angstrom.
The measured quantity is 7886.0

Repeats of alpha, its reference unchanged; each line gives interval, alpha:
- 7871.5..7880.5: 7880.0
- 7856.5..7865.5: 7857.0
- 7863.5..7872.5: 7864.0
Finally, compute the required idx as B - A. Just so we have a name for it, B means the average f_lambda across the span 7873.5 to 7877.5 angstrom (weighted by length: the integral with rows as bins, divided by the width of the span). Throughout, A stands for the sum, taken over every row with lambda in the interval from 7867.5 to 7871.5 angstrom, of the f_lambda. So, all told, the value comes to -75.69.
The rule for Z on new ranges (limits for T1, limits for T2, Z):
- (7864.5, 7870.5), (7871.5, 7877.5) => 1.6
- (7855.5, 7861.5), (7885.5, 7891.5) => 8.6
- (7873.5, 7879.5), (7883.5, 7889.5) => 8.9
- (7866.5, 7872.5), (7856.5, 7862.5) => 3.8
